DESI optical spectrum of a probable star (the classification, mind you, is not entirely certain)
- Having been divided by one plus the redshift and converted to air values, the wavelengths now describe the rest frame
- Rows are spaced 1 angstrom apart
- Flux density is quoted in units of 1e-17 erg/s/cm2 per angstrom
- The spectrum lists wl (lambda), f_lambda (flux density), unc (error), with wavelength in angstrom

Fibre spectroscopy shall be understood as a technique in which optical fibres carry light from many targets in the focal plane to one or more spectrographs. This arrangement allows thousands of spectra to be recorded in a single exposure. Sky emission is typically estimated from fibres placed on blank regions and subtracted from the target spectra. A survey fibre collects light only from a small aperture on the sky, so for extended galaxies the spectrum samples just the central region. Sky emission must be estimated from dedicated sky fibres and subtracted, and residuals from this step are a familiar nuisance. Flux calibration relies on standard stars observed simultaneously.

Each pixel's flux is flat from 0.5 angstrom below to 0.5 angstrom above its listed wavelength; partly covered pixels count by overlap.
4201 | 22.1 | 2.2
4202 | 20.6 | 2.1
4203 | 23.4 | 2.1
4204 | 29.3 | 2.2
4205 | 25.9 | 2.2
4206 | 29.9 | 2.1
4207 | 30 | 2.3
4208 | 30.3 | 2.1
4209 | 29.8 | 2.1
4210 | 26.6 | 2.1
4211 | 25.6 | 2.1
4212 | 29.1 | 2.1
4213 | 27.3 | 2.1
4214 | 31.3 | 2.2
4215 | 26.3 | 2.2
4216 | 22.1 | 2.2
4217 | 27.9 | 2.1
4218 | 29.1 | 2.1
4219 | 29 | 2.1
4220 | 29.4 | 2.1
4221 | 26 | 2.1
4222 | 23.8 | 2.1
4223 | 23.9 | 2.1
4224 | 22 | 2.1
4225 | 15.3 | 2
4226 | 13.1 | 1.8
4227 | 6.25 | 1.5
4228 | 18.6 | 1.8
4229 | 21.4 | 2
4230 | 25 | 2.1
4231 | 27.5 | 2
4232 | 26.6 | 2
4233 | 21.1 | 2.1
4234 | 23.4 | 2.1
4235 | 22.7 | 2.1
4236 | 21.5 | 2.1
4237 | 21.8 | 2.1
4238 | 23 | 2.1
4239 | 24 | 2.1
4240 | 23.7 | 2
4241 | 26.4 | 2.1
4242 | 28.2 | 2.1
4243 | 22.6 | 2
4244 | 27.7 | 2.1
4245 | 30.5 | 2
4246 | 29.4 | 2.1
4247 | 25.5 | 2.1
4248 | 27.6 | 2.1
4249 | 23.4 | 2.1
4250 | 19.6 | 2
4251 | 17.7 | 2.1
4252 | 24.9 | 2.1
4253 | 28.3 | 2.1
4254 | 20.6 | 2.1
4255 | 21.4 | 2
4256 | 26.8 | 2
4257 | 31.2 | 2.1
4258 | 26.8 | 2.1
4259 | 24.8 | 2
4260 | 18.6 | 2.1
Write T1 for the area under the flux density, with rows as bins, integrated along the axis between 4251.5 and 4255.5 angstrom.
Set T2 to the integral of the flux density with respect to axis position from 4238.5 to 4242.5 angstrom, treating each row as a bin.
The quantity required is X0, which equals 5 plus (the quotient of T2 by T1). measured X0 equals 6.1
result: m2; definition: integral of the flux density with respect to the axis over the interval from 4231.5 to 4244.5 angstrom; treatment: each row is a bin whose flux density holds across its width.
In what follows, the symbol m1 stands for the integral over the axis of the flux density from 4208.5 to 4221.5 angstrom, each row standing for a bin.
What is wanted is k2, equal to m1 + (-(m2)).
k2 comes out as 47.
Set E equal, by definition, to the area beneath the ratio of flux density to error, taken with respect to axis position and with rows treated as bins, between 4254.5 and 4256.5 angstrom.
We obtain 24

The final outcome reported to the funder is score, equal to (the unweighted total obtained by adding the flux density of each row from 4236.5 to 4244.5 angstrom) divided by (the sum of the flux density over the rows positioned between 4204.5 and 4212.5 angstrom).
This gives 0.9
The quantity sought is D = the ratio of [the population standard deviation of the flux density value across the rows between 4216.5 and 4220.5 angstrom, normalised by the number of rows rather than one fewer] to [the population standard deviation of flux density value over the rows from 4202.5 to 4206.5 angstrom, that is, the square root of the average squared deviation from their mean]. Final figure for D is 0.22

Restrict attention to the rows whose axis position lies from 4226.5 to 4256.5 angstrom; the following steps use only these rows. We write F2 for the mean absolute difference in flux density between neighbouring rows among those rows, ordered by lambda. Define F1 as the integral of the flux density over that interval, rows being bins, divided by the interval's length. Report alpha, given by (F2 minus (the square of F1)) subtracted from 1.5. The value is 554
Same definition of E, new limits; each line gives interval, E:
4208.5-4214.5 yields 80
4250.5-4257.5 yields 83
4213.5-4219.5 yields 77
